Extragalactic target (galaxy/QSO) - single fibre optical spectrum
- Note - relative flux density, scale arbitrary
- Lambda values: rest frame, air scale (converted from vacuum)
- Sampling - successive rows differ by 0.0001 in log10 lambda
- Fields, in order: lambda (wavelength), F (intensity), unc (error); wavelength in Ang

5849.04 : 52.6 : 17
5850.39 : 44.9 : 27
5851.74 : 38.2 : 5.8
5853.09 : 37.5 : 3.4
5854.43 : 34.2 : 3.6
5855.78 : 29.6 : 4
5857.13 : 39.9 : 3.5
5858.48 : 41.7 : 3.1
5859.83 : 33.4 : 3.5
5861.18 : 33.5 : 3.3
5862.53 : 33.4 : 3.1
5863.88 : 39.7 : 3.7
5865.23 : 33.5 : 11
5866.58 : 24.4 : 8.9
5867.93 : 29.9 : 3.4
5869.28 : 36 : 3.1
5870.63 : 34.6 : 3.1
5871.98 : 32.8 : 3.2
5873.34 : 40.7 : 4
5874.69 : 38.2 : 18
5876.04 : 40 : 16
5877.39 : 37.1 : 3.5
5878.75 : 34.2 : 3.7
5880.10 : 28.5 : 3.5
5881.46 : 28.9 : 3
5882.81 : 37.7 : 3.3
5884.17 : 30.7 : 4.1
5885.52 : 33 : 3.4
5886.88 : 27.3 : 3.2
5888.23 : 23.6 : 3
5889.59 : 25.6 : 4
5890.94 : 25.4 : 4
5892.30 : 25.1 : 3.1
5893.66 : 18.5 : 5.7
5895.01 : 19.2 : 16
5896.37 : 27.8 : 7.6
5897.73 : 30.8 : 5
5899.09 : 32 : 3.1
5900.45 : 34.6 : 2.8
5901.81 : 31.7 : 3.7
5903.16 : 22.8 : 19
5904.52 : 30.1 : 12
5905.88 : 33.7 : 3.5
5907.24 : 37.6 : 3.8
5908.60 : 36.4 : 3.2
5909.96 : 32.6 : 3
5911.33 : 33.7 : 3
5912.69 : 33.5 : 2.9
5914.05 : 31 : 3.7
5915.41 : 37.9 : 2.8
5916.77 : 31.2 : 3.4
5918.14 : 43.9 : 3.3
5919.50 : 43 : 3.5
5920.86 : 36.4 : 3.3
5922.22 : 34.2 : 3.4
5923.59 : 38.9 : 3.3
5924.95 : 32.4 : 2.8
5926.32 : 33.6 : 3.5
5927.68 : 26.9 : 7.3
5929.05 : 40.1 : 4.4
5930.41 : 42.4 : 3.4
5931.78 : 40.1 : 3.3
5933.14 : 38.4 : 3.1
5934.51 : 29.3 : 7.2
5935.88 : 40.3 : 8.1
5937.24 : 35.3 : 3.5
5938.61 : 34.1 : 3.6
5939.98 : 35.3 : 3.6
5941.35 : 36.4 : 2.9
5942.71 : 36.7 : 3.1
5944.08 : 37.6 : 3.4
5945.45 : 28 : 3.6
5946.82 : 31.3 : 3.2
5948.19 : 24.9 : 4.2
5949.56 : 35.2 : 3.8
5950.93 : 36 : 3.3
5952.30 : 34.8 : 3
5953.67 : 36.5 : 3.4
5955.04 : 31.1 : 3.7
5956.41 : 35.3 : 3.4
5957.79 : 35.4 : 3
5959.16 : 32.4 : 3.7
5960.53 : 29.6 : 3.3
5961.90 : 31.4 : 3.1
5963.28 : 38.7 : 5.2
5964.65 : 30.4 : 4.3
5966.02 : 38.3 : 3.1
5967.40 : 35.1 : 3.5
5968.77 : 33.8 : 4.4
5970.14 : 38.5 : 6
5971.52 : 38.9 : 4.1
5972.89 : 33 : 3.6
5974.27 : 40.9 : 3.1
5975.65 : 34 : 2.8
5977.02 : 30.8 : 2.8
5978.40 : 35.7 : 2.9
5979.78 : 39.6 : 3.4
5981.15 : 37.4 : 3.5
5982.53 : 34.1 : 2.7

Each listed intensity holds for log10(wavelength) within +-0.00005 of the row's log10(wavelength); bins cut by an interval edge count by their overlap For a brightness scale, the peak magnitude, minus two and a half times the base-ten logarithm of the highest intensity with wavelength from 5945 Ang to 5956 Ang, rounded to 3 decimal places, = -3.906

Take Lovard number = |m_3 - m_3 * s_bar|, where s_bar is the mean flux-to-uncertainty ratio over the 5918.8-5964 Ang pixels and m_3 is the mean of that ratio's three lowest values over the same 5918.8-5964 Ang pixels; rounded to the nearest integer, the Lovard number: 37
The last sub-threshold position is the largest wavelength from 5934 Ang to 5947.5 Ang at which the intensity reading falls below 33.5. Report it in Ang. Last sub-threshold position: 5946.82 Ang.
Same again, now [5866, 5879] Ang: 5871.98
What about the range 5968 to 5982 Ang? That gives 5977.02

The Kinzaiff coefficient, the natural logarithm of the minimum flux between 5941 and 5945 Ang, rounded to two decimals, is 3.59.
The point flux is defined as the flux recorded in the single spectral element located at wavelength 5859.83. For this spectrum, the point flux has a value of 33.4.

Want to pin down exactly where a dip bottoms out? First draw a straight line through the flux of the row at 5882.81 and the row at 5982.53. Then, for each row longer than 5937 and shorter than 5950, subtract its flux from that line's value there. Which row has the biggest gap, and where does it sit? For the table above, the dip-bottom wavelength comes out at 5948.19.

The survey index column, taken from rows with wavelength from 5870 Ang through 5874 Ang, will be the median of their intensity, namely 34.6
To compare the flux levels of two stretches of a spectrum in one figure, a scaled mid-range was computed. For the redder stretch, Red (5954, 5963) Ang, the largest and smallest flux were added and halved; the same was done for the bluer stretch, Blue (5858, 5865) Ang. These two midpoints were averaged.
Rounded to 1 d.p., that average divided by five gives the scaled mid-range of 7.0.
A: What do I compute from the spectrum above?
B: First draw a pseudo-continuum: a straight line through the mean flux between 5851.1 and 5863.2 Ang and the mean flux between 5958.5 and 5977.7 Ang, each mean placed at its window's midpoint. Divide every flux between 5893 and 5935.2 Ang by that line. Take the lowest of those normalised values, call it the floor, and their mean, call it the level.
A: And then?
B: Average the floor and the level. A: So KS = 0.74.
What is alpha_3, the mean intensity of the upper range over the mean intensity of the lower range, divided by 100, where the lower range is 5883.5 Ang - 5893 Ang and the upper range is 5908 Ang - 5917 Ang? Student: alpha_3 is 0.0124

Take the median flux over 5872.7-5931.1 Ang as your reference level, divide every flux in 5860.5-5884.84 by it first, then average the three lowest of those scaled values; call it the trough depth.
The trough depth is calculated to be 0.83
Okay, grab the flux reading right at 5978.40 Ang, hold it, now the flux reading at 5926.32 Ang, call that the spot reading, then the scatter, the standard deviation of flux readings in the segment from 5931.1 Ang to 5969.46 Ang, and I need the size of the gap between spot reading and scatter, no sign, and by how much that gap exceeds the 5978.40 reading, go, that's -6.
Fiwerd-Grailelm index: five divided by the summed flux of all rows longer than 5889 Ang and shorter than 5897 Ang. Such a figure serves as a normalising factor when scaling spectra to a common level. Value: 0.035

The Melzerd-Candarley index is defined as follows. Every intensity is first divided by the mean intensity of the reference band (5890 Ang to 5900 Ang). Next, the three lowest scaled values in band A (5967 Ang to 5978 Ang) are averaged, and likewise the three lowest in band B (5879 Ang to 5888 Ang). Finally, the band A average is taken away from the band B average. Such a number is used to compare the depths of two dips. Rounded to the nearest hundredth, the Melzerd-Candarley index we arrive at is -0.17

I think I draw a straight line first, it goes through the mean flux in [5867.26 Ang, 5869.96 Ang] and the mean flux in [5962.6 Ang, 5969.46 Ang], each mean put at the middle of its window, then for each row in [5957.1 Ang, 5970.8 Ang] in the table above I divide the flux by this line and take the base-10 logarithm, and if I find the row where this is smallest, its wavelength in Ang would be 5960.53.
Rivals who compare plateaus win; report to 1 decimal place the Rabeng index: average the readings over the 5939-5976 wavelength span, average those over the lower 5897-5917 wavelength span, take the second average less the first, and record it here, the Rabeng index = -1.8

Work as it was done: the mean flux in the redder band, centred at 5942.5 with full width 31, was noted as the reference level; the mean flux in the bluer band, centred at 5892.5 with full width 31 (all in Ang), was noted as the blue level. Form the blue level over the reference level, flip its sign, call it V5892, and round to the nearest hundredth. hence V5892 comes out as -0.84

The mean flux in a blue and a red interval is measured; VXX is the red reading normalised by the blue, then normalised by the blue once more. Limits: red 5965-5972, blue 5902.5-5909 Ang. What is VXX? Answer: 0.036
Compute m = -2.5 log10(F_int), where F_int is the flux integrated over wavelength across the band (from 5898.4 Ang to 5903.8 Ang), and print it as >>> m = -5.54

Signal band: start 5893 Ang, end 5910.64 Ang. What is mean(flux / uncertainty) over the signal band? 7.0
